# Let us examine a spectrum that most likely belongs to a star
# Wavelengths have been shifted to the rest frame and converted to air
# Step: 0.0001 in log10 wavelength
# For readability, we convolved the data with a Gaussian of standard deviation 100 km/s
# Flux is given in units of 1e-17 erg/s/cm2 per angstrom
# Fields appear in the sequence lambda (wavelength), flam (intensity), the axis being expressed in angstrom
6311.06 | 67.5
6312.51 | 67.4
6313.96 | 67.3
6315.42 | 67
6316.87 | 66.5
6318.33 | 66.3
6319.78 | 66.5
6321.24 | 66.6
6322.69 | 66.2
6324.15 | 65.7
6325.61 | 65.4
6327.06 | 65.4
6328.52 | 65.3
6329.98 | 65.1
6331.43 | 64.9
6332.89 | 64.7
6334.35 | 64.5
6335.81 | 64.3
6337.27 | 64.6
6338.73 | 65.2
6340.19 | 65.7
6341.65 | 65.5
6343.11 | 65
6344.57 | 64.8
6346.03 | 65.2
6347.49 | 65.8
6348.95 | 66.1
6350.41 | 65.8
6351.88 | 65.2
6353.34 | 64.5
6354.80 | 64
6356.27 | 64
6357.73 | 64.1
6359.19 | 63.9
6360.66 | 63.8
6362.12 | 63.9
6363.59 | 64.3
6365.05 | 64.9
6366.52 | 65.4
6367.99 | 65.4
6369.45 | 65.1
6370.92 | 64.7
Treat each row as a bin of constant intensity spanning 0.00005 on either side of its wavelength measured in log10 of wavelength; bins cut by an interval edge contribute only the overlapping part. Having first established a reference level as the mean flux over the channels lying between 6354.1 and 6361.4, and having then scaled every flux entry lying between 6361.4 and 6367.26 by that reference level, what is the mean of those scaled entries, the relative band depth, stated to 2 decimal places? 1.01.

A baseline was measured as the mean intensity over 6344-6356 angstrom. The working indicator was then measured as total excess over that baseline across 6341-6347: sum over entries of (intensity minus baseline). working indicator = 0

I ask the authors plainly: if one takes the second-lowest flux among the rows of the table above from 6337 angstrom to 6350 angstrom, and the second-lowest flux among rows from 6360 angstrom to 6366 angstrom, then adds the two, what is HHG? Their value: 129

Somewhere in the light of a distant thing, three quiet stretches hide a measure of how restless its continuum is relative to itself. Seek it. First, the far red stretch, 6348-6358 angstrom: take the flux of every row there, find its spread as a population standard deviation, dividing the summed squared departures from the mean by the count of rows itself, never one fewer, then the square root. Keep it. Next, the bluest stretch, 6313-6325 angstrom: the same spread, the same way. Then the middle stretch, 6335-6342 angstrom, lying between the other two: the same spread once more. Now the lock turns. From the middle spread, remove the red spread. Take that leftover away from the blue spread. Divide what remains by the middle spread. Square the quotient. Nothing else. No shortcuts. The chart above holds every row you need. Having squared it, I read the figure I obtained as 2.0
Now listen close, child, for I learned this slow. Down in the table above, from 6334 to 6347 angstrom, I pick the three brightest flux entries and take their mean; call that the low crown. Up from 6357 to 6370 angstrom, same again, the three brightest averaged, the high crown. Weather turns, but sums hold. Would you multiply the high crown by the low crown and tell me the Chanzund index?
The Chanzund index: 4275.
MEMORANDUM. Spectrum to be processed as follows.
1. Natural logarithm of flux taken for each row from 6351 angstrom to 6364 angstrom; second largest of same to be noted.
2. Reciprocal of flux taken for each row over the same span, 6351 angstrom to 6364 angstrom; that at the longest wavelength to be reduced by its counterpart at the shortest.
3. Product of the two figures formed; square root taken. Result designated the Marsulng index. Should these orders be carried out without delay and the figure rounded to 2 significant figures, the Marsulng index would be 0.030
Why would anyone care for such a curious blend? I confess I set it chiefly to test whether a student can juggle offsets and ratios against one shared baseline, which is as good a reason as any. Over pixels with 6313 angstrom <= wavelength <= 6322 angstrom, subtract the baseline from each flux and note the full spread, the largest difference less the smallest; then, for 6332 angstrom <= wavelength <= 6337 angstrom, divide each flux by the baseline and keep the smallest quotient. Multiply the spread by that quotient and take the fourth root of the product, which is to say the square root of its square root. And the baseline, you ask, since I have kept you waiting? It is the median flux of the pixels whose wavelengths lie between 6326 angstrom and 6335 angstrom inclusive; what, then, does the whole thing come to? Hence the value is 1.00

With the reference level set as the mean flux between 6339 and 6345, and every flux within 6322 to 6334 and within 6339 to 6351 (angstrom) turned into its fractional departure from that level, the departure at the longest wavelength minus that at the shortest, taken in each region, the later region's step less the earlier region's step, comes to 0.02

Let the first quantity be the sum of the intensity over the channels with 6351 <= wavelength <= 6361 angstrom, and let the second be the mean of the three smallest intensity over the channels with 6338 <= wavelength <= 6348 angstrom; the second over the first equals 0.1446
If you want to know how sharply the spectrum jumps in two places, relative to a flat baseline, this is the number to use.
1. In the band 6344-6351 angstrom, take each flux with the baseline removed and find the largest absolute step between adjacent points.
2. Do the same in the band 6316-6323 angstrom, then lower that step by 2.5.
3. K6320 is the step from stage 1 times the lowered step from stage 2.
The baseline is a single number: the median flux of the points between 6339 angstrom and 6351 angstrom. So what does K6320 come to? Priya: -1.26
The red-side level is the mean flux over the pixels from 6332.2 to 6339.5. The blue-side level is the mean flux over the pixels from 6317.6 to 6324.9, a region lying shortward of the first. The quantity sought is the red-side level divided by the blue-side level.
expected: 0.976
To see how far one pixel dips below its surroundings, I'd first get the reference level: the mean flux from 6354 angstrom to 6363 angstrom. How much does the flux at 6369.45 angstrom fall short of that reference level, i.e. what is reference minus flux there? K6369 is -1.15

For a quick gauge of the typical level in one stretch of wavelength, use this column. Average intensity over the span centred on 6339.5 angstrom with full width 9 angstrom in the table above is 65.0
